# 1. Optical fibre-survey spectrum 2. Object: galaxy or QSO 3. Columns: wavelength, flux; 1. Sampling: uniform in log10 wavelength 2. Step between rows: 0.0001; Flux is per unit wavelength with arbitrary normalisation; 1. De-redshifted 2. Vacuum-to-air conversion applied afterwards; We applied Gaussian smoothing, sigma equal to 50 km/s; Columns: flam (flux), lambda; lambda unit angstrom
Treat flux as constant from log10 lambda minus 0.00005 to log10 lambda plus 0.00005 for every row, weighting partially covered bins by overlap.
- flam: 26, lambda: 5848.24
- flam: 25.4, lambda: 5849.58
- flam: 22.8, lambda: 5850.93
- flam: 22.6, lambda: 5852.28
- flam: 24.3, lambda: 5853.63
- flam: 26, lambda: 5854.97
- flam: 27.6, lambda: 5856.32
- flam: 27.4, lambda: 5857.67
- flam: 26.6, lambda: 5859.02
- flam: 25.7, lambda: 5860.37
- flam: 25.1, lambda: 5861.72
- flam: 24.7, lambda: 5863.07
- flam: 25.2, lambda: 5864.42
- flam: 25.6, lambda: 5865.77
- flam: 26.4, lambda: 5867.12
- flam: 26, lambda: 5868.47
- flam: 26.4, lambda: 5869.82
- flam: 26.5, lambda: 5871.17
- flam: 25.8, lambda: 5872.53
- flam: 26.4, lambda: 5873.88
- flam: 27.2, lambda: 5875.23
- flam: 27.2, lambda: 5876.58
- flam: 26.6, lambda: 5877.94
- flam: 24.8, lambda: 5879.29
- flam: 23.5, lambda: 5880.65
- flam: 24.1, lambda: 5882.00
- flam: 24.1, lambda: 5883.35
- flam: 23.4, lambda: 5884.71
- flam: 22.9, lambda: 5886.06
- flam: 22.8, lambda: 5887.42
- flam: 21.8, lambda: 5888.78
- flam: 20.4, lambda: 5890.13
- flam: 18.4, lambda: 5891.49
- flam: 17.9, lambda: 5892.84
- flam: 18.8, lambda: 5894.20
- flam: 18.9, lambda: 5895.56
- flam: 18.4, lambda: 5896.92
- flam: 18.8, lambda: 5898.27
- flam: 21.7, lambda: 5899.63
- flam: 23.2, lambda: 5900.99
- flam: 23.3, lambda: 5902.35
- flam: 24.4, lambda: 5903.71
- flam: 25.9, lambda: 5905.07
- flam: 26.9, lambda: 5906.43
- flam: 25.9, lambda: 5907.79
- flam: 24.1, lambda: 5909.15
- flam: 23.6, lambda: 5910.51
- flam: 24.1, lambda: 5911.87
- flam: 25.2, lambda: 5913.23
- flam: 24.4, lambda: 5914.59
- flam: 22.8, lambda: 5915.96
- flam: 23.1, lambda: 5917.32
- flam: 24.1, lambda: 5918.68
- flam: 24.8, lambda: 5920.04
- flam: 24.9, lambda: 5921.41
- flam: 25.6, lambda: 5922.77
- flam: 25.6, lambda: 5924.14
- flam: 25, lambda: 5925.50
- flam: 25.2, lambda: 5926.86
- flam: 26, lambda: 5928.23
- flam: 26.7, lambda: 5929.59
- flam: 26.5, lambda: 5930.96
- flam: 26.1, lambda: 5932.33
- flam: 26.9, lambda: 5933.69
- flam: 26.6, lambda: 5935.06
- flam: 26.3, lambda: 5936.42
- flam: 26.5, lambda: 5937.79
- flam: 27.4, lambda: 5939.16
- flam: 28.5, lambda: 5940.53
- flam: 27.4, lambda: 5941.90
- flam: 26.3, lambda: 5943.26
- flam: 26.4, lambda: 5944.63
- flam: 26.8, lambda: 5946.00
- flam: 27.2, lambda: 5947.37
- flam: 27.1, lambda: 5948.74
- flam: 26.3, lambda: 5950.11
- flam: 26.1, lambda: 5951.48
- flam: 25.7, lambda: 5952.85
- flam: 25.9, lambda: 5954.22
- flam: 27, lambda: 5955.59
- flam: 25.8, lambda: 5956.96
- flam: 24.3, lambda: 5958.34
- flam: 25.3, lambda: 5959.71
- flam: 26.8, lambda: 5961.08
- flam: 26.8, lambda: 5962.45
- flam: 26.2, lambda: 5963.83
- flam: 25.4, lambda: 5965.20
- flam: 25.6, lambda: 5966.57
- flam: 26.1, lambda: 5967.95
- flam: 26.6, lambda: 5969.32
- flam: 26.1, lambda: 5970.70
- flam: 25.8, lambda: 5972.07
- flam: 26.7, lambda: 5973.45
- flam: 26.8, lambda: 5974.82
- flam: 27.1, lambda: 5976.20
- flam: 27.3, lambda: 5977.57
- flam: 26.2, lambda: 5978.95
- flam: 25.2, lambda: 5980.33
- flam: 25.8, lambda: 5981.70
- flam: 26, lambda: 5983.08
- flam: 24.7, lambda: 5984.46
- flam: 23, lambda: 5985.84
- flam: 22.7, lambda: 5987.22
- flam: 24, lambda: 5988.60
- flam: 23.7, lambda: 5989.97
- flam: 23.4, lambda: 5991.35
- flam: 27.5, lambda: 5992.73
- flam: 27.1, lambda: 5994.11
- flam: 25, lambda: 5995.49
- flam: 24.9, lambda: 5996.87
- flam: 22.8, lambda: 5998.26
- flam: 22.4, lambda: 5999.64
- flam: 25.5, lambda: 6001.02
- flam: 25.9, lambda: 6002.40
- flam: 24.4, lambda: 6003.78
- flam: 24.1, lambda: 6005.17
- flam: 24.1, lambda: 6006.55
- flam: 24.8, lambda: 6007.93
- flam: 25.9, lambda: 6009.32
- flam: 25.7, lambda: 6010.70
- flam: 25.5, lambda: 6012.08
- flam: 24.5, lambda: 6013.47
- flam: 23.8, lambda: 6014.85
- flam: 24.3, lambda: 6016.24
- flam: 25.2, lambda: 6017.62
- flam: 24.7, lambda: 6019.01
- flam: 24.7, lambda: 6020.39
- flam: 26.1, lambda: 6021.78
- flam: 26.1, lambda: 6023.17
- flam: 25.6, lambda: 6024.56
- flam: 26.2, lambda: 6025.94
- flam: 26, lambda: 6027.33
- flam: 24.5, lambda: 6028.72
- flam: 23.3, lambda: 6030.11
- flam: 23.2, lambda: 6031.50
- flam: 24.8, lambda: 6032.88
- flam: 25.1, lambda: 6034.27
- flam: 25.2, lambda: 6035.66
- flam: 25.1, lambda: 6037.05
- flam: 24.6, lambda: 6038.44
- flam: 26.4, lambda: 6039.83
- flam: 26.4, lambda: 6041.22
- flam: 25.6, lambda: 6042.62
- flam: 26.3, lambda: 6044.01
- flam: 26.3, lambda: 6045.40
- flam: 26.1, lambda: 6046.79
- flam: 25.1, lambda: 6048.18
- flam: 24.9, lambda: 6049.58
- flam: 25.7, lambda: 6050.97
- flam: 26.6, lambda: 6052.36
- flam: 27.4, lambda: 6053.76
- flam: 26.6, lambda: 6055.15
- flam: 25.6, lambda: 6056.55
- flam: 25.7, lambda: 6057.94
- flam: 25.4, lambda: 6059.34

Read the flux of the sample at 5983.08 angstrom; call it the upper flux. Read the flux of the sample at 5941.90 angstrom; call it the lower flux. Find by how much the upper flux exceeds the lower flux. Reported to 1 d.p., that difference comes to -1.4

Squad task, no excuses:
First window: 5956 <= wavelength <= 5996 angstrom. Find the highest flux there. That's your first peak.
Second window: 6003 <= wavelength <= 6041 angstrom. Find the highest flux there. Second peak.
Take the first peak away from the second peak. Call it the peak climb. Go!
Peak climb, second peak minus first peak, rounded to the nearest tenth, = -1.1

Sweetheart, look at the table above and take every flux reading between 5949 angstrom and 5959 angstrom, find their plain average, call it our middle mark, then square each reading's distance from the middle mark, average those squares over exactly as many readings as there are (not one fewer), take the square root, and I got 0.8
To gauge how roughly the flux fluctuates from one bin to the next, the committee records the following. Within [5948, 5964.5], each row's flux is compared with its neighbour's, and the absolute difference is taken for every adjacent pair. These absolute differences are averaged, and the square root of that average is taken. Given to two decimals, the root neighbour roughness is 0.88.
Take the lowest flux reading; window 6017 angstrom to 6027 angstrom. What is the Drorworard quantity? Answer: 24.7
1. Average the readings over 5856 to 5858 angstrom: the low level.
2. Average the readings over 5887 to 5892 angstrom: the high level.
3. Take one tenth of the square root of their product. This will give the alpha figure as 2.39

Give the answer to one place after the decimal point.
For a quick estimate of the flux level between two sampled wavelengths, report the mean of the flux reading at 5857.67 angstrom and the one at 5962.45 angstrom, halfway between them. 27.1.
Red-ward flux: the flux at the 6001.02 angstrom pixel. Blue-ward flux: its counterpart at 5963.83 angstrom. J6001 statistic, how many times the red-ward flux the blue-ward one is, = 1.03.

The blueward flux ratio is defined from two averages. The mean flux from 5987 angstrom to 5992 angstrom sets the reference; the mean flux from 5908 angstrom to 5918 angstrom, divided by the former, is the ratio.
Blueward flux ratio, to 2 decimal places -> 1.02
